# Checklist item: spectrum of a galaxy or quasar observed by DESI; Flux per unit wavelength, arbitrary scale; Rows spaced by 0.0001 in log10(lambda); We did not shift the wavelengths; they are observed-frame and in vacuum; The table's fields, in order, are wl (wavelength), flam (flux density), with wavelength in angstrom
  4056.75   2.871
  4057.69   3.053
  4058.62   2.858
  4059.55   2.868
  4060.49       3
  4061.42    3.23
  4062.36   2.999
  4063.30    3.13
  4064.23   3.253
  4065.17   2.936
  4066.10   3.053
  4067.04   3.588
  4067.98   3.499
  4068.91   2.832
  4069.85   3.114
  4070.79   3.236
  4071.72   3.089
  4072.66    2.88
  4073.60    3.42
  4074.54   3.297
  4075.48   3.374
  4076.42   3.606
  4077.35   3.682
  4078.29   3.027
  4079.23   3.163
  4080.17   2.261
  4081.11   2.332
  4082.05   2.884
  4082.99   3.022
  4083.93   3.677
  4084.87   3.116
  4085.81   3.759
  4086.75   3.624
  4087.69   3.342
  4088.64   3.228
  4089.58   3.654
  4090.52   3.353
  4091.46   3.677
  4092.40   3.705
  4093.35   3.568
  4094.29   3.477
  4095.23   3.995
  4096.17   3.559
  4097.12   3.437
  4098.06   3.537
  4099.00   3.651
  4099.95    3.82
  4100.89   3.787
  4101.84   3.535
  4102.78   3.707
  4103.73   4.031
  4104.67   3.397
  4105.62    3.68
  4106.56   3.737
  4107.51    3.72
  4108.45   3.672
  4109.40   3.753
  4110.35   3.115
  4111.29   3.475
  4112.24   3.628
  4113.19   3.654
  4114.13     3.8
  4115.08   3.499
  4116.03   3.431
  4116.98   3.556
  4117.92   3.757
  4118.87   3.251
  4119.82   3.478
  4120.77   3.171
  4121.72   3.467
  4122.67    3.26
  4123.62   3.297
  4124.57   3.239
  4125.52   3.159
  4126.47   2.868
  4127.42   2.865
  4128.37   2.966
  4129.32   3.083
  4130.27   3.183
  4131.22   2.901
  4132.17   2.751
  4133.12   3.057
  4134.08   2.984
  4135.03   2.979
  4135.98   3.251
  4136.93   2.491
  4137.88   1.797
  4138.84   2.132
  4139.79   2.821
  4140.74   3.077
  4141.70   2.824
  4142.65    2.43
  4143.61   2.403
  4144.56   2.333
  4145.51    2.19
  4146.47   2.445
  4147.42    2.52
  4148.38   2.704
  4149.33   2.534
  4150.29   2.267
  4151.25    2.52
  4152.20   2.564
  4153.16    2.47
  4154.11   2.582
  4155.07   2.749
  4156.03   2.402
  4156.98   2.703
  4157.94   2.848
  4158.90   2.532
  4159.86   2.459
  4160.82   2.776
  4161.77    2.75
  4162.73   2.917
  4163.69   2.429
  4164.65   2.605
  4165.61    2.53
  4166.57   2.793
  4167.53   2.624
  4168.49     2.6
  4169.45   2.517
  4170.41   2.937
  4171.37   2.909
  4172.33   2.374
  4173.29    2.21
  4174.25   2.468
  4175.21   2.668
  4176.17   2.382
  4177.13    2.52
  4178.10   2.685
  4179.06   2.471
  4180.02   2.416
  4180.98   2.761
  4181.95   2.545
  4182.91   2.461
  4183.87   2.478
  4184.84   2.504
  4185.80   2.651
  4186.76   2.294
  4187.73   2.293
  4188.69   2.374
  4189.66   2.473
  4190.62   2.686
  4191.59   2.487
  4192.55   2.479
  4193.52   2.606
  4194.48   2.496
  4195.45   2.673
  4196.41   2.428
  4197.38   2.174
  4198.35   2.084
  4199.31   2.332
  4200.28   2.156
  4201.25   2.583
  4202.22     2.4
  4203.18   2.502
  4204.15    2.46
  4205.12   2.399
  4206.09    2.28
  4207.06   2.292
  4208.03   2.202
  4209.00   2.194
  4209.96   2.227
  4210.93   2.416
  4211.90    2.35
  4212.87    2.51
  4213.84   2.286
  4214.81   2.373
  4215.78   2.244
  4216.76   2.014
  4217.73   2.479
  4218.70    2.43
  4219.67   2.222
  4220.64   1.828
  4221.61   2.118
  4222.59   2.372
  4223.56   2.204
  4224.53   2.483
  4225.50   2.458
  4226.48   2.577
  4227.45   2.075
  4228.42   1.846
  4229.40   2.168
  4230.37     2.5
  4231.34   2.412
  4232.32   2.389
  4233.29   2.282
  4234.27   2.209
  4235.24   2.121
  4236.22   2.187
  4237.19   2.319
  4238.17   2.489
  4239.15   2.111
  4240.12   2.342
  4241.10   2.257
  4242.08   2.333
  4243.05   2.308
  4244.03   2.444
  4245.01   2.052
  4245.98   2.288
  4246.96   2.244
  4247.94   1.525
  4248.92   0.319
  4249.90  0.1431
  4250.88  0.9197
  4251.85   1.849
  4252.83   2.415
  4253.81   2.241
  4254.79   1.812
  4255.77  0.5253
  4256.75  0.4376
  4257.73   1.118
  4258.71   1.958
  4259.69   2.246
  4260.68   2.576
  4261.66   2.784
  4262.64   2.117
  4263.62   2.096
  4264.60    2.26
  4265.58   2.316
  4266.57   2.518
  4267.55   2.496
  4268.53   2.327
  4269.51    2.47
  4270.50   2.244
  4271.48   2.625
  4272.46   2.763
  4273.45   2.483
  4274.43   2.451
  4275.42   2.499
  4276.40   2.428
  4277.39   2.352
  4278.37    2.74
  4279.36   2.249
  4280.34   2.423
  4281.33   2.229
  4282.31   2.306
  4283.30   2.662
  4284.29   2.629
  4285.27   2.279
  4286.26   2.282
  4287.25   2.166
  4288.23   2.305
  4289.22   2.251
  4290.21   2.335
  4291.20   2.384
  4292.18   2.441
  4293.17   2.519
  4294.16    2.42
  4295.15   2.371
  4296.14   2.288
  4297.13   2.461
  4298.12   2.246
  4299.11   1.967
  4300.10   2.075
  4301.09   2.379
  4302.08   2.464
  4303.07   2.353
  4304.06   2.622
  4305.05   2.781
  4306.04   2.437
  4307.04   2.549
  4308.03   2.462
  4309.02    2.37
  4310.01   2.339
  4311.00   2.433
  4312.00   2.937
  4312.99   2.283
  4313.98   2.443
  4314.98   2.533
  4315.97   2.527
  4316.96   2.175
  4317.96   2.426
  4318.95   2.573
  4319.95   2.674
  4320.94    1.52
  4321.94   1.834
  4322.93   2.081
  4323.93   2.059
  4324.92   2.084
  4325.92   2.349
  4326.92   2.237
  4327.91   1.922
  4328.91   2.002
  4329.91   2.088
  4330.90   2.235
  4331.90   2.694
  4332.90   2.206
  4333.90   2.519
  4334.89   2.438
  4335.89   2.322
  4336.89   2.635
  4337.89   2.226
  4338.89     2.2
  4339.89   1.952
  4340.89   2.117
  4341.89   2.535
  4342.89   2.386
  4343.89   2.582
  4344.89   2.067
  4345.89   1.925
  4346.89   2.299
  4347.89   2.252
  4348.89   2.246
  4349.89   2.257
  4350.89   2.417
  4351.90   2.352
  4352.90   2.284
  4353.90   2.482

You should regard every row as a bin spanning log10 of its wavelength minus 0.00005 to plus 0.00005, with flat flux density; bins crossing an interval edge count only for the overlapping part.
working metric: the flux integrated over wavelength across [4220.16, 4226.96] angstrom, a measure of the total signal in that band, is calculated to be 15.6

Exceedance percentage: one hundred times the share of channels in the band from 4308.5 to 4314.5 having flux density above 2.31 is 83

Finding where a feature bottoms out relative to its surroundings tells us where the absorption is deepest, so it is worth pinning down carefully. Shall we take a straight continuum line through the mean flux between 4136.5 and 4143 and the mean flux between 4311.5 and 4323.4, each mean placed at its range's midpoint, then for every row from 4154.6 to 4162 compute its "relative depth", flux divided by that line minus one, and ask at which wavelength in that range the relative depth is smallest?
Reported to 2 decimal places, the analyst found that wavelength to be 4156.03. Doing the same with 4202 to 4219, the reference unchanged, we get 4216.76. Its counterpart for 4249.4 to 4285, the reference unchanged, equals 4249.90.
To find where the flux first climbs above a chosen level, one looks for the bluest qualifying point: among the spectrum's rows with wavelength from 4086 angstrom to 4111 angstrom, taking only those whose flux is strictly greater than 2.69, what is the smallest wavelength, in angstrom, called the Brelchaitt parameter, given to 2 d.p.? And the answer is 4086.75 angstrom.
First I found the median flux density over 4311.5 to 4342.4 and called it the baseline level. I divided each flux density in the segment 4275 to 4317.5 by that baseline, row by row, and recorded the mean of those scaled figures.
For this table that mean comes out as 1.07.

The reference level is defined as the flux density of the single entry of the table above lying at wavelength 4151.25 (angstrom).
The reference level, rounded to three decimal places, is 2.520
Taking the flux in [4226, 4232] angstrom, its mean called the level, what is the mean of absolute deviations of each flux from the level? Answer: 0.23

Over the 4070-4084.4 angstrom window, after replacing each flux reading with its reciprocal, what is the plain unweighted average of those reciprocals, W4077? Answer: 0.326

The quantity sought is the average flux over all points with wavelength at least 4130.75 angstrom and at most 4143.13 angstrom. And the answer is 2.73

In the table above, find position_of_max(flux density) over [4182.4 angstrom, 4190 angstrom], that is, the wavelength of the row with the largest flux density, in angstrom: 4185.80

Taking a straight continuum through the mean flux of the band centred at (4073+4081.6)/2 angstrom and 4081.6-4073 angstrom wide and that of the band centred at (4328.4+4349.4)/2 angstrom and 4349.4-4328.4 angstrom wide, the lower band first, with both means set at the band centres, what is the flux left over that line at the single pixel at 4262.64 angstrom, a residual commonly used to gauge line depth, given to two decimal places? -0.41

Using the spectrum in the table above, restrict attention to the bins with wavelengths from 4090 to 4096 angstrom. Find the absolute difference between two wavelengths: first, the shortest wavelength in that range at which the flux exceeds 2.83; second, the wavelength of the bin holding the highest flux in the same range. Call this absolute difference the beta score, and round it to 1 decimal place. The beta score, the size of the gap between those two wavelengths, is 4.7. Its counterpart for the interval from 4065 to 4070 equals 1.9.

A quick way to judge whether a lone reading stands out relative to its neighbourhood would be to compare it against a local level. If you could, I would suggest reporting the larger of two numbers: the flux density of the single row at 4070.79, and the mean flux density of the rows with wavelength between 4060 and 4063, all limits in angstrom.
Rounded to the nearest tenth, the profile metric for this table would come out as 3.2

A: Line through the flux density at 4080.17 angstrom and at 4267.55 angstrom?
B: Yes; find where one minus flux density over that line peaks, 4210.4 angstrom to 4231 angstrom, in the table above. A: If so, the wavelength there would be 4220.64 angstrom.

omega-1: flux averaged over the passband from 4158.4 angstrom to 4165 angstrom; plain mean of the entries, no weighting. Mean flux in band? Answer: 2.64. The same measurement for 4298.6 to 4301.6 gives 2.14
